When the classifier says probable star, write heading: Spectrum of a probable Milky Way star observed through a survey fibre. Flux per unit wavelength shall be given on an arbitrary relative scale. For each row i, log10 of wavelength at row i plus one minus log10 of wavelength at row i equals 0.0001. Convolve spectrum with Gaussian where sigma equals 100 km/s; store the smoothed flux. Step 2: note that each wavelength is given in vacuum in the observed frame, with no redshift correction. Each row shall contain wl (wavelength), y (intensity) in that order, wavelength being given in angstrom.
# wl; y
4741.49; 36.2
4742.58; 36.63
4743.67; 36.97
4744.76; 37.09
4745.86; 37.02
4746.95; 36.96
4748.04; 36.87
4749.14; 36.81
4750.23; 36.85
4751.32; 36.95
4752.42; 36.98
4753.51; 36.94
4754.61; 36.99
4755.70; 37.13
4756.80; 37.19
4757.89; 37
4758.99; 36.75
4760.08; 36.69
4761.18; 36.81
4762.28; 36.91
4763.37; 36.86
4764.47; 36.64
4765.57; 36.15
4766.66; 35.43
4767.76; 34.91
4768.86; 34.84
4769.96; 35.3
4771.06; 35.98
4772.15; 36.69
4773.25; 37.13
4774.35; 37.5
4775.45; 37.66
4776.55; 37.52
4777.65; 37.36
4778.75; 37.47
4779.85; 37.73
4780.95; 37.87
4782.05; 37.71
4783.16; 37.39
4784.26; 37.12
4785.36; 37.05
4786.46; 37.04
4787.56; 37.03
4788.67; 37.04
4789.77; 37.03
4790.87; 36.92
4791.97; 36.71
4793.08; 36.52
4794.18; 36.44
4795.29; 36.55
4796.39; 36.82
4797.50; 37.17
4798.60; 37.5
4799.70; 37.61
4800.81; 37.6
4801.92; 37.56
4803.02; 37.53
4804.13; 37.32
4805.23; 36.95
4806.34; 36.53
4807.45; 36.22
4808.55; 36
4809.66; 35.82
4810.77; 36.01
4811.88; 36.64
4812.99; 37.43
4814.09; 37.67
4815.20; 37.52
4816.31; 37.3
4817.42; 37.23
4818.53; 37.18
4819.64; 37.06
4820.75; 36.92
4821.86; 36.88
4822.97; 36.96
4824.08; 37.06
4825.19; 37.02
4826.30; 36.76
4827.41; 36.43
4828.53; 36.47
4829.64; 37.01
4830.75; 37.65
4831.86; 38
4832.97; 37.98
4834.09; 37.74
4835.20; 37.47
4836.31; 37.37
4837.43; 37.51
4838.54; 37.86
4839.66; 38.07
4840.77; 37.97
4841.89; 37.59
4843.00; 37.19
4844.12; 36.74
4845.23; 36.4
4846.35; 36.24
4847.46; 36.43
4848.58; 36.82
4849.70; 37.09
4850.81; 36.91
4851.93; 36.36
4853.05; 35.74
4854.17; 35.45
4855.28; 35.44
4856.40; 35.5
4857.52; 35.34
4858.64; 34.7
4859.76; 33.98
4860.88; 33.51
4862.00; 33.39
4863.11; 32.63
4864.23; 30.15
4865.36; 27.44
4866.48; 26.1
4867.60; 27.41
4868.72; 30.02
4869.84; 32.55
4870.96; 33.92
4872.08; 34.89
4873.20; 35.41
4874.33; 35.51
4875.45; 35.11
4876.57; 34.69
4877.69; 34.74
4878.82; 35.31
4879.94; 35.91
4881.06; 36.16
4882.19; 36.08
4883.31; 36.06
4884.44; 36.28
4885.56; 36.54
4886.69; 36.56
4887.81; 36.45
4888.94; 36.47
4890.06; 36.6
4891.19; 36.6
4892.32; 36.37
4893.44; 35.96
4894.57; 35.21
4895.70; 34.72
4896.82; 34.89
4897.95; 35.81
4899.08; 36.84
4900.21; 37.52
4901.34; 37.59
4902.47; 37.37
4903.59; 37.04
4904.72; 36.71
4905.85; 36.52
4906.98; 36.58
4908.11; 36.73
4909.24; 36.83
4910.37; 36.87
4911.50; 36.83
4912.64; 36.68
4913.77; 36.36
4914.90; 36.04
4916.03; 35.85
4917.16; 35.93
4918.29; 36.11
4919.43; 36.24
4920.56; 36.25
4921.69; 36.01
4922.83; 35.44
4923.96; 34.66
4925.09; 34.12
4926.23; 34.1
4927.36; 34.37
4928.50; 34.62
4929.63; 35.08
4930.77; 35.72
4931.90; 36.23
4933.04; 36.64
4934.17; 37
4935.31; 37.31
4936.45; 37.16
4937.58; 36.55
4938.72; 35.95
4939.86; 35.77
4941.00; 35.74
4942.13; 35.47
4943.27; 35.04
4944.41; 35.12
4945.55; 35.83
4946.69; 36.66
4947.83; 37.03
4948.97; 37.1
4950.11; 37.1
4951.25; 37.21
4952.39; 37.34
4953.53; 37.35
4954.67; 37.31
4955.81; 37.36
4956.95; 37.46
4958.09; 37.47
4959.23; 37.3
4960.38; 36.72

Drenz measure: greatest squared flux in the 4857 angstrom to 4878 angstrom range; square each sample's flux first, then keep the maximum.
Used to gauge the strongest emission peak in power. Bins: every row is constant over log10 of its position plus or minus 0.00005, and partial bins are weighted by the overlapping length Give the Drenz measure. 1261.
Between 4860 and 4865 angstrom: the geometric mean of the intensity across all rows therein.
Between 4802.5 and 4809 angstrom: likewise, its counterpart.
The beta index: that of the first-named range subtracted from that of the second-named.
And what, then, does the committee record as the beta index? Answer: 4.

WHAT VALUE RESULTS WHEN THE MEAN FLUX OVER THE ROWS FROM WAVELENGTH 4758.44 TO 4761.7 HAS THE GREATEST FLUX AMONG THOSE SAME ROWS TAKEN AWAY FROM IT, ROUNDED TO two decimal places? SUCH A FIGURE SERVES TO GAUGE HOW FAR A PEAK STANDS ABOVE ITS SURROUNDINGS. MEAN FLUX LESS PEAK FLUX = -0.06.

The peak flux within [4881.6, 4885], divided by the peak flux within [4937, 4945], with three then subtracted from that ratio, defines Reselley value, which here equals -2.01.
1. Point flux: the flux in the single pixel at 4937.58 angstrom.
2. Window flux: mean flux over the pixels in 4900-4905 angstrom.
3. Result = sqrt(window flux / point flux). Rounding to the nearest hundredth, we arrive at 1.01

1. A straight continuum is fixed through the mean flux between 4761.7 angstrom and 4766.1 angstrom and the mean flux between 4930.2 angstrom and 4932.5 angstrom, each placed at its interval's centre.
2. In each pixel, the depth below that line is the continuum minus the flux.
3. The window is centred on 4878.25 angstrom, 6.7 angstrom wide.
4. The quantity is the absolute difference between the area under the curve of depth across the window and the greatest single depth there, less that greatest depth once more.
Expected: 2.8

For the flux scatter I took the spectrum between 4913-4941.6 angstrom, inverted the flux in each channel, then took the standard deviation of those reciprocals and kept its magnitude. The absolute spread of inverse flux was 0.0007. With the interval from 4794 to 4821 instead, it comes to 0.0004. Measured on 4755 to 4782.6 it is 0.0007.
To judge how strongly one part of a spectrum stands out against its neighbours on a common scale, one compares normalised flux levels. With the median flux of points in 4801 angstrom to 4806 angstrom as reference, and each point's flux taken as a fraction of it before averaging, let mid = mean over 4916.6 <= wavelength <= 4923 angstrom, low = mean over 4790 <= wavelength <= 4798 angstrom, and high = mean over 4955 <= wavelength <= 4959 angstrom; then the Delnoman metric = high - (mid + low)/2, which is 0.03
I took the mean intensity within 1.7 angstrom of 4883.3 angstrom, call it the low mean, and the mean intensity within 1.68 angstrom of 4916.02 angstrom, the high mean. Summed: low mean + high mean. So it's 72.1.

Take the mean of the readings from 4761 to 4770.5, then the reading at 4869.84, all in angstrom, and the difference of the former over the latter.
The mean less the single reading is 3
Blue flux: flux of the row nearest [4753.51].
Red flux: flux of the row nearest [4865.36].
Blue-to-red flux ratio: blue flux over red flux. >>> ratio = 1.35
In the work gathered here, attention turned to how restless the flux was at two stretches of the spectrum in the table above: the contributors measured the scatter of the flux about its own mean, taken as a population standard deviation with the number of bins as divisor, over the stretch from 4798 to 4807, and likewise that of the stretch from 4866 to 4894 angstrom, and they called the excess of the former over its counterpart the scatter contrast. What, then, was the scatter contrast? -2.4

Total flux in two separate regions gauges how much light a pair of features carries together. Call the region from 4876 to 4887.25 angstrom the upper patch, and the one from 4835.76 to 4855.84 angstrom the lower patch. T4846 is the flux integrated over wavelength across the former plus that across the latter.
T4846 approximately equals 1143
